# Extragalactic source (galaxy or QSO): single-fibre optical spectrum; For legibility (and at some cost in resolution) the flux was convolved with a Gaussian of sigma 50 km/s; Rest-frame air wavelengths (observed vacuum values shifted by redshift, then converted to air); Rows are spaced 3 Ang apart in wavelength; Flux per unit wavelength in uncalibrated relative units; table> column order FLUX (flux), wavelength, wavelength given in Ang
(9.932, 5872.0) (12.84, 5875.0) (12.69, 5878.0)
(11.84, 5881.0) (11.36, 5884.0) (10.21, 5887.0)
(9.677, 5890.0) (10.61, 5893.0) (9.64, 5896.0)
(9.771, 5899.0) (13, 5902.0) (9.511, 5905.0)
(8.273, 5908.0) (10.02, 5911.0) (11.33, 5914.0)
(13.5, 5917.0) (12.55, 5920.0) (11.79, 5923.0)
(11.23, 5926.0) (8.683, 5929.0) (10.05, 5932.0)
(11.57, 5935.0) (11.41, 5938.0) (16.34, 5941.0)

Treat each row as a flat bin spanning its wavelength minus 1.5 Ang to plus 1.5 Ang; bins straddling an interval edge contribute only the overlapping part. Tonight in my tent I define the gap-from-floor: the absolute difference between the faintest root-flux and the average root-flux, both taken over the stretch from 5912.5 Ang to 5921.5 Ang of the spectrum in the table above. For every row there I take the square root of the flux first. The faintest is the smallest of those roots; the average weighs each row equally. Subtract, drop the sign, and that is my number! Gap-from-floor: 0.16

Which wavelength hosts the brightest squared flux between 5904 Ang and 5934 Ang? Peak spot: 5917.0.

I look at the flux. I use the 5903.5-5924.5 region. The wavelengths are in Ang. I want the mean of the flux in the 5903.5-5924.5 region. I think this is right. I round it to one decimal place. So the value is 11.0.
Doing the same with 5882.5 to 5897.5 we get 10.3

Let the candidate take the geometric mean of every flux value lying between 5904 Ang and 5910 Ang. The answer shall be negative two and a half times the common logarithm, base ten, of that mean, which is -2.37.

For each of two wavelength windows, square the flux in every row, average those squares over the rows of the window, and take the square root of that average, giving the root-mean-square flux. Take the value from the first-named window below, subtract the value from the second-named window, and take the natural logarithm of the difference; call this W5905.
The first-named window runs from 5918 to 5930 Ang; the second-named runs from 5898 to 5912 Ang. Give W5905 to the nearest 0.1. -0.1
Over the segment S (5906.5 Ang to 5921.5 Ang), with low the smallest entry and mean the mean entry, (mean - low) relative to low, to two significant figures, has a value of 0.35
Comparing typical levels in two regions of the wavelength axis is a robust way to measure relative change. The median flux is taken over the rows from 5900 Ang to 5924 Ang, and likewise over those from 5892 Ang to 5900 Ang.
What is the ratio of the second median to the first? 0.85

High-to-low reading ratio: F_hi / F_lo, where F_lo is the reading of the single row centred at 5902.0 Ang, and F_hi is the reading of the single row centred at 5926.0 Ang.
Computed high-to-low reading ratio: 0.9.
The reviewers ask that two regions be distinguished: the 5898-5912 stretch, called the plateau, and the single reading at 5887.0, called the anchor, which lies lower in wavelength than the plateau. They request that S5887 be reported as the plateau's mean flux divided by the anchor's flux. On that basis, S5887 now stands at 0.99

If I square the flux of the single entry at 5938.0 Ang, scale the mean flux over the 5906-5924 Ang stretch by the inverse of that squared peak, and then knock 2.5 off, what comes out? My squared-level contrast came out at -2.414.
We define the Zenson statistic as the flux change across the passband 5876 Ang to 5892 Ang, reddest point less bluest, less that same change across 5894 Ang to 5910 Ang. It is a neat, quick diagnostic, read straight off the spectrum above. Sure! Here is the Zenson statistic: -1.6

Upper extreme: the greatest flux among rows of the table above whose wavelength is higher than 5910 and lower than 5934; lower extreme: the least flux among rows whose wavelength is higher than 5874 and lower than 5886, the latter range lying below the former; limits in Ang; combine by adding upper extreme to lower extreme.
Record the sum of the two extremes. 24.9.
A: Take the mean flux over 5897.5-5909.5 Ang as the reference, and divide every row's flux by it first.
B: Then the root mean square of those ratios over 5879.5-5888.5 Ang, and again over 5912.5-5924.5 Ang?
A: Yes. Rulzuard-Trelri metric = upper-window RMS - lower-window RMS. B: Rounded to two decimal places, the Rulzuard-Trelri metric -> 0.11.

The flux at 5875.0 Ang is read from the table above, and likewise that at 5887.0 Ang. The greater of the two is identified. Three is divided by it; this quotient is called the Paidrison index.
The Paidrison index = 0.234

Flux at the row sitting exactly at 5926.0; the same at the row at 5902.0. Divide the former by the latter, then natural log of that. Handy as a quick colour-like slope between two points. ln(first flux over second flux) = -0.15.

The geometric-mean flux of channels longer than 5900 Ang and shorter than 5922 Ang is 11.0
